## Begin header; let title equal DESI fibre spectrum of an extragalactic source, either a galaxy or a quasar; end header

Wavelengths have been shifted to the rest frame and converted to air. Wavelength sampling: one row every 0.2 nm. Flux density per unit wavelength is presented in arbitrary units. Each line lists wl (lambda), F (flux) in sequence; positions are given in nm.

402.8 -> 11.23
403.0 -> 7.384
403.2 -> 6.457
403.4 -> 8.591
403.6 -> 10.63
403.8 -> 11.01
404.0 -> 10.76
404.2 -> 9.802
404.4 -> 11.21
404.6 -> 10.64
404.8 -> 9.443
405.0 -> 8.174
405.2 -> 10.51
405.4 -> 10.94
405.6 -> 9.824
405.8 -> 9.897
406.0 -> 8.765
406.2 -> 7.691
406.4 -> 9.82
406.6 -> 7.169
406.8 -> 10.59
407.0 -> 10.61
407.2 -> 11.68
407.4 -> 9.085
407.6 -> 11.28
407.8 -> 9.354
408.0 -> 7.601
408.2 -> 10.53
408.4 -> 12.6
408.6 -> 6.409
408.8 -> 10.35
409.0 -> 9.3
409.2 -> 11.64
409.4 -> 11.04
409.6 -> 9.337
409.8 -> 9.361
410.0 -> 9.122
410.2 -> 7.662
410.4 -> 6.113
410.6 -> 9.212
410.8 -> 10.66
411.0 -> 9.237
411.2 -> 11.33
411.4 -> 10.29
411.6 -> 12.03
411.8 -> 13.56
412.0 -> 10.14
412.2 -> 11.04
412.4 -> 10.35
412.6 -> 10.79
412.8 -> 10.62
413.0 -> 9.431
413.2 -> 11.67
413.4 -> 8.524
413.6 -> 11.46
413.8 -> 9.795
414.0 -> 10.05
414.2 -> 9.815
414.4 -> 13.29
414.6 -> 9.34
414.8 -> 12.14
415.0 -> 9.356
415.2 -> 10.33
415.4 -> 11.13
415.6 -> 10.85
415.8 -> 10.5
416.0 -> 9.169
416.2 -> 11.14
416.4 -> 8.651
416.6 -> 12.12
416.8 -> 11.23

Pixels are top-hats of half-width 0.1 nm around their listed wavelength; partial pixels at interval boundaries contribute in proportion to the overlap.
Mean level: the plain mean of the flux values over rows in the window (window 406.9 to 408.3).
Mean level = 10.0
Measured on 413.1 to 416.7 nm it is 10.5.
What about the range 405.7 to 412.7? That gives 9.9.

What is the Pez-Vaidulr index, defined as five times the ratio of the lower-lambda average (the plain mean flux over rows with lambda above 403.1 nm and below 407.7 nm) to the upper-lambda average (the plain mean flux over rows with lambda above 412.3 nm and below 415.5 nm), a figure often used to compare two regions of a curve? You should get 4.65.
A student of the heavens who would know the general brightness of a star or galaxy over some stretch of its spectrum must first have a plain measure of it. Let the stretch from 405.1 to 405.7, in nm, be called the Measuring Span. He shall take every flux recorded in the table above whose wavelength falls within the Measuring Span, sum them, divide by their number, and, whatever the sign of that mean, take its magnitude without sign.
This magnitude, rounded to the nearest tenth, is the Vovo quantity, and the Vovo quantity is 10.4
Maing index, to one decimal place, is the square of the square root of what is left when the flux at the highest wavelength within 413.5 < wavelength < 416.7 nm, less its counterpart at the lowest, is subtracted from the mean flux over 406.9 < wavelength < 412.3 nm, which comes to 9.4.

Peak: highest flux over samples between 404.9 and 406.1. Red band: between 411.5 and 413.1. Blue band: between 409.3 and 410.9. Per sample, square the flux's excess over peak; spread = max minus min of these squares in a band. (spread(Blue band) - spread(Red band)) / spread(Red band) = 2.4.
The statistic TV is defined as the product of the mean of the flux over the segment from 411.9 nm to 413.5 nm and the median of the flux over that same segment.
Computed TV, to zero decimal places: 108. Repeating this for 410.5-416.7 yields 111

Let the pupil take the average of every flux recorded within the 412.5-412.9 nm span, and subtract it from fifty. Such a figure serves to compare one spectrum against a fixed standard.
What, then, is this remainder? 39.3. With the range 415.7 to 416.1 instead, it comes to 40.2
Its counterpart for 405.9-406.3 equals 41.8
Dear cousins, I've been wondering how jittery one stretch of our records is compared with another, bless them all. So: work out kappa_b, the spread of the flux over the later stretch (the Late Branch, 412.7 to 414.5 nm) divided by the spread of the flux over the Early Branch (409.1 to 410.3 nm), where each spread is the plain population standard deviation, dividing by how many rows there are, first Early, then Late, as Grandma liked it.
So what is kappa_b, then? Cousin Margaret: 1.0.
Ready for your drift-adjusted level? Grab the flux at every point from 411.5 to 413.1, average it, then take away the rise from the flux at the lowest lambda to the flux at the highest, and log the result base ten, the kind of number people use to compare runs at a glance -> 1.13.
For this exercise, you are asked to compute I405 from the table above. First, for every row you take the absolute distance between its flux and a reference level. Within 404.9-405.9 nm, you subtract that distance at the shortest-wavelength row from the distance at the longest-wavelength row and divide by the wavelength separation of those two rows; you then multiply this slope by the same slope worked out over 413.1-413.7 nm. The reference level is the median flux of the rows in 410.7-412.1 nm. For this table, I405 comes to 1.1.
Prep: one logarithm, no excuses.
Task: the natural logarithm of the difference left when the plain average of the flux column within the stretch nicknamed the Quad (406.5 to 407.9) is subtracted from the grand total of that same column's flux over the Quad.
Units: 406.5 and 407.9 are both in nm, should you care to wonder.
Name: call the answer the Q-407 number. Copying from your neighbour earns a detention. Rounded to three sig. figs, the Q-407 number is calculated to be 4.09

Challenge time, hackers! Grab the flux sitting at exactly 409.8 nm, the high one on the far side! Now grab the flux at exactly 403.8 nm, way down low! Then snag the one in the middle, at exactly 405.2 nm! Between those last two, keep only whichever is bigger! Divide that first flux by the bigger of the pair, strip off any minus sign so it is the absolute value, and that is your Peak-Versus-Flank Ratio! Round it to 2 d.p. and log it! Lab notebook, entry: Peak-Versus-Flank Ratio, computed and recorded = 0.85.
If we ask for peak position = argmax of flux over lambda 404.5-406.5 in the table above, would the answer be 405.4 nm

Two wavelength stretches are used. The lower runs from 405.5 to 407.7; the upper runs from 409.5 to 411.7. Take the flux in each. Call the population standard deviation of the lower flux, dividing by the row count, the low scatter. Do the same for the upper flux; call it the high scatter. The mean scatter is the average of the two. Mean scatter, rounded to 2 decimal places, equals 1.45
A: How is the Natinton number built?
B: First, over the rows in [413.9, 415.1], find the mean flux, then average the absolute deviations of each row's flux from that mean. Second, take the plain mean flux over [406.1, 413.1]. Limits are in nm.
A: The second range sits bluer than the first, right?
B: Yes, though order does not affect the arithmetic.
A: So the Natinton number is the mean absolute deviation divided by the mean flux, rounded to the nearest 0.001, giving 0.138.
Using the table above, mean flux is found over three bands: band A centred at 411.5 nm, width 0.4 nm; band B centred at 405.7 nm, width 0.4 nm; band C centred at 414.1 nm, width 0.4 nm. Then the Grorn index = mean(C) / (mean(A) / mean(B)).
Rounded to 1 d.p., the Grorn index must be 8.8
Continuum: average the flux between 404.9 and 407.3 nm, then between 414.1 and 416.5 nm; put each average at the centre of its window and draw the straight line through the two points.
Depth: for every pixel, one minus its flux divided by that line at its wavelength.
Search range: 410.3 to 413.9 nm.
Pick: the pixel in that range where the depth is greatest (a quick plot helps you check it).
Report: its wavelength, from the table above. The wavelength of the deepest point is 410.4 nm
